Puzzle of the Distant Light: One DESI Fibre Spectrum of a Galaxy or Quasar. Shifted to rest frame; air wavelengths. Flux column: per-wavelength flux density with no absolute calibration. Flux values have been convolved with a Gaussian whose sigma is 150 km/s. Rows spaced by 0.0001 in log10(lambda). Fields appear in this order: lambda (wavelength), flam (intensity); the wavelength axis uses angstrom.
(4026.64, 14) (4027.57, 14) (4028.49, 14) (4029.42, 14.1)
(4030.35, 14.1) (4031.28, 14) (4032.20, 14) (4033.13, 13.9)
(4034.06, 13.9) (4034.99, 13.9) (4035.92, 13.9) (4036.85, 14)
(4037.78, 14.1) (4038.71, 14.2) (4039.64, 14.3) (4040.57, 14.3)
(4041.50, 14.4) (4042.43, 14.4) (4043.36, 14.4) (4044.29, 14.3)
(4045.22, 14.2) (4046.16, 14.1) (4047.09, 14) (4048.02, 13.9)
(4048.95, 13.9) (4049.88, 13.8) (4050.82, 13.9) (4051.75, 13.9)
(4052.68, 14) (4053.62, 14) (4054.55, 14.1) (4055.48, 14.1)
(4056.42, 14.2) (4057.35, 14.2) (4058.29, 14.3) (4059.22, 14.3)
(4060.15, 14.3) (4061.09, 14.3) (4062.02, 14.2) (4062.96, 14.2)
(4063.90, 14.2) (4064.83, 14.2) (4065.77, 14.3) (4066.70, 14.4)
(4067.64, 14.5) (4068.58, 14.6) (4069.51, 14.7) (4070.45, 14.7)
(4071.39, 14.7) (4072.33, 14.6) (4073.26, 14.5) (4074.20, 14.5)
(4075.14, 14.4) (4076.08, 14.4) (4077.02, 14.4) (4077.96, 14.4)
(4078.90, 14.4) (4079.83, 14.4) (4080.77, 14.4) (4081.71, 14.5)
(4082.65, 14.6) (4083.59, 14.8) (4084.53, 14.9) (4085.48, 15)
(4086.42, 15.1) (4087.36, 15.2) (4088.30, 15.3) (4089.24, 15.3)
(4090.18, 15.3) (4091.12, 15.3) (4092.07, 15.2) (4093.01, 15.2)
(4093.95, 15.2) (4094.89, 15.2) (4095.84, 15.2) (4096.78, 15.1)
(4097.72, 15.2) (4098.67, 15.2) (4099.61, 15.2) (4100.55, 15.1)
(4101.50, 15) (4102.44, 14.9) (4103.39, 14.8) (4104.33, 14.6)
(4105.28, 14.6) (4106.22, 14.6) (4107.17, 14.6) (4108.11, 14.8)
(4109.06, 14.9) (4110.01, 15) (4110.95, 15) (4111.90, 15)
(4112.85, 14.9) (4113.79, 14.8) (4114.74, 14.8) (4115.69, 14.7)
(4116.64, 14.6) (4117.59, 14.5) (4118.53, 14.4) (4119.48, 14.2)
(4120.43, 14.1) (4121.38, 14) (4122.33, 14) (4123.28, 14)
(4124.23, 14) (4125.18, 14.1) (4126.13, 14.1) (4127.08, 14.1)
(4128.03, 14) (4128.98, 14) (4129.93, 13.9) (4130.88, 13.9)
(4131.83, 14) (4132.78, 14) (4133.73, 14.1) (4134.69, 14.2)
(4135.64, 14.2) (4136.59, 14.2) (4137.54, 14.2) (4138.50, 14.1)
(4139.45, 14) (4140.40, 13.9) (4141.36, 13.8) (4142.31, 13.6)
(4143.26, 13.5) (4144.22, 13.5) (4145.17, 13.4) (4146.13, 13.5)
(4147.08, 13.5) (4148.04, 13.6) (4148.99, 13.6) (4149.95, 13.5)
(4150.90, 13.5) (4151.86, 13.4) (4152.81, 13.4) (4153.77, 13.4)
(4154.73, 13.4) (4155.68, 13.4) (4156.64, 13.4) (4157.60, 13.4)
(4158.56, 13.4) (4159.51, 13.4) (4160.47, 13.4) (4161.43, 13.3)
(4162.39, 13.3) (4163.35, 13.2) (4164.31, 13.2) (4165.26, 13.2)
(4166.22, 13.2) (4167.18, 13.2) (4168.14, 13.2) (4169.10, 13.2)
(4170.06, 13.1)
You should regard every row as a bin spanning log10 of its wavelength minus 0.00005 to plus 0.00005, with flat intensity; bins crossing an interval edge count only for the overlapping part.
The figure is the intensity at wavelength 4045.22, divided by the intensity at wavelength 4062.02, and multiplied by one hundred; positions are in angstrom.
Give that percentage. 100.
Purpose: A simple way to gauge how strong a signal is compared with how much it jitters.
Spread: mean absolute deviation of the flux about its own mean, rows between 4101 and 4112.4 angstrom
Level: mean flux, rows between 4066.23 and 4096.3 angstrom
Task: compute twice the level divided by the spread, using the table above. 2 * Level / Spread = 197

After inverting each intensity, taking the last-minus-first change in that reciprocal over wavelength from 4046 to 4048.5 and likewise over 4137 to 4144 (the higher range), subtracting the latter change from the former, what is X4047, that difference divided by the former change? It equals -2.58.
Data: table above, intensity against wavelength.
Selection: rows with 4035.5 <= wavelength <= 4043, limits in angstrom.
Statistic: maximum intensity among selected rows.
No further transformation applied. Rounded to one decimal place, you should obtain 14.4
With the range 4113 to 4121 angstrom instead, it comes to 14.8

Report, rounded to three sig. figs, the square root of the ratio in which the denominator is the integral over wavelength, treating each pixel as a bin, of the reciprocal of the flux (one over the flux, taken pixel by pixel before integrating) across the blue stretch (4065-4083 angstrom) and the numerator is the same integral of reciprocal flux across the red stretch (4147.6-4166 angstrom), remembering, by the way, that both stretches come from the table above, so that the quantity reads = 1.05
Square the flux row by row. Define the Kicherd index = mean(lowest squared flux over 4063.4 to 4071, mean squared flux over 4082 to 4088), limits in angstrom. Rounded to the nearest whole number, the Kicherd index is 212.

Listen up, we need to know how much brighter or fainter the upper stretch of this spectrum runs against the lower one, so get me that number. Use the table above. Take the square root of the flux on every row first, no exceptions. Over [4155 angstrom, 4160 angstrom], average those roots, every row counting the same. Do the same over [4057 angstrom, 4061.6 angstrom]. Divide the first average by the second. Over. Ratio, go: 0.969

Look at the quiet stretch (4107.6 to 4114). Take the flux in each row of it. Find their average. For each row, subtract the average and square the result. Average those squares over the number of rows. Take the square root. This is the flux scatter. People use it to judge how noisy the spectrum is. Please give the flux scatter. 0.08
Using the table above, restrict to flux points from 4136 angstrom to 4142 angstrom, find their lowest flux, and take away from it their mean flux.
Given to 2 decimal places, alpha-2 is -0.23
